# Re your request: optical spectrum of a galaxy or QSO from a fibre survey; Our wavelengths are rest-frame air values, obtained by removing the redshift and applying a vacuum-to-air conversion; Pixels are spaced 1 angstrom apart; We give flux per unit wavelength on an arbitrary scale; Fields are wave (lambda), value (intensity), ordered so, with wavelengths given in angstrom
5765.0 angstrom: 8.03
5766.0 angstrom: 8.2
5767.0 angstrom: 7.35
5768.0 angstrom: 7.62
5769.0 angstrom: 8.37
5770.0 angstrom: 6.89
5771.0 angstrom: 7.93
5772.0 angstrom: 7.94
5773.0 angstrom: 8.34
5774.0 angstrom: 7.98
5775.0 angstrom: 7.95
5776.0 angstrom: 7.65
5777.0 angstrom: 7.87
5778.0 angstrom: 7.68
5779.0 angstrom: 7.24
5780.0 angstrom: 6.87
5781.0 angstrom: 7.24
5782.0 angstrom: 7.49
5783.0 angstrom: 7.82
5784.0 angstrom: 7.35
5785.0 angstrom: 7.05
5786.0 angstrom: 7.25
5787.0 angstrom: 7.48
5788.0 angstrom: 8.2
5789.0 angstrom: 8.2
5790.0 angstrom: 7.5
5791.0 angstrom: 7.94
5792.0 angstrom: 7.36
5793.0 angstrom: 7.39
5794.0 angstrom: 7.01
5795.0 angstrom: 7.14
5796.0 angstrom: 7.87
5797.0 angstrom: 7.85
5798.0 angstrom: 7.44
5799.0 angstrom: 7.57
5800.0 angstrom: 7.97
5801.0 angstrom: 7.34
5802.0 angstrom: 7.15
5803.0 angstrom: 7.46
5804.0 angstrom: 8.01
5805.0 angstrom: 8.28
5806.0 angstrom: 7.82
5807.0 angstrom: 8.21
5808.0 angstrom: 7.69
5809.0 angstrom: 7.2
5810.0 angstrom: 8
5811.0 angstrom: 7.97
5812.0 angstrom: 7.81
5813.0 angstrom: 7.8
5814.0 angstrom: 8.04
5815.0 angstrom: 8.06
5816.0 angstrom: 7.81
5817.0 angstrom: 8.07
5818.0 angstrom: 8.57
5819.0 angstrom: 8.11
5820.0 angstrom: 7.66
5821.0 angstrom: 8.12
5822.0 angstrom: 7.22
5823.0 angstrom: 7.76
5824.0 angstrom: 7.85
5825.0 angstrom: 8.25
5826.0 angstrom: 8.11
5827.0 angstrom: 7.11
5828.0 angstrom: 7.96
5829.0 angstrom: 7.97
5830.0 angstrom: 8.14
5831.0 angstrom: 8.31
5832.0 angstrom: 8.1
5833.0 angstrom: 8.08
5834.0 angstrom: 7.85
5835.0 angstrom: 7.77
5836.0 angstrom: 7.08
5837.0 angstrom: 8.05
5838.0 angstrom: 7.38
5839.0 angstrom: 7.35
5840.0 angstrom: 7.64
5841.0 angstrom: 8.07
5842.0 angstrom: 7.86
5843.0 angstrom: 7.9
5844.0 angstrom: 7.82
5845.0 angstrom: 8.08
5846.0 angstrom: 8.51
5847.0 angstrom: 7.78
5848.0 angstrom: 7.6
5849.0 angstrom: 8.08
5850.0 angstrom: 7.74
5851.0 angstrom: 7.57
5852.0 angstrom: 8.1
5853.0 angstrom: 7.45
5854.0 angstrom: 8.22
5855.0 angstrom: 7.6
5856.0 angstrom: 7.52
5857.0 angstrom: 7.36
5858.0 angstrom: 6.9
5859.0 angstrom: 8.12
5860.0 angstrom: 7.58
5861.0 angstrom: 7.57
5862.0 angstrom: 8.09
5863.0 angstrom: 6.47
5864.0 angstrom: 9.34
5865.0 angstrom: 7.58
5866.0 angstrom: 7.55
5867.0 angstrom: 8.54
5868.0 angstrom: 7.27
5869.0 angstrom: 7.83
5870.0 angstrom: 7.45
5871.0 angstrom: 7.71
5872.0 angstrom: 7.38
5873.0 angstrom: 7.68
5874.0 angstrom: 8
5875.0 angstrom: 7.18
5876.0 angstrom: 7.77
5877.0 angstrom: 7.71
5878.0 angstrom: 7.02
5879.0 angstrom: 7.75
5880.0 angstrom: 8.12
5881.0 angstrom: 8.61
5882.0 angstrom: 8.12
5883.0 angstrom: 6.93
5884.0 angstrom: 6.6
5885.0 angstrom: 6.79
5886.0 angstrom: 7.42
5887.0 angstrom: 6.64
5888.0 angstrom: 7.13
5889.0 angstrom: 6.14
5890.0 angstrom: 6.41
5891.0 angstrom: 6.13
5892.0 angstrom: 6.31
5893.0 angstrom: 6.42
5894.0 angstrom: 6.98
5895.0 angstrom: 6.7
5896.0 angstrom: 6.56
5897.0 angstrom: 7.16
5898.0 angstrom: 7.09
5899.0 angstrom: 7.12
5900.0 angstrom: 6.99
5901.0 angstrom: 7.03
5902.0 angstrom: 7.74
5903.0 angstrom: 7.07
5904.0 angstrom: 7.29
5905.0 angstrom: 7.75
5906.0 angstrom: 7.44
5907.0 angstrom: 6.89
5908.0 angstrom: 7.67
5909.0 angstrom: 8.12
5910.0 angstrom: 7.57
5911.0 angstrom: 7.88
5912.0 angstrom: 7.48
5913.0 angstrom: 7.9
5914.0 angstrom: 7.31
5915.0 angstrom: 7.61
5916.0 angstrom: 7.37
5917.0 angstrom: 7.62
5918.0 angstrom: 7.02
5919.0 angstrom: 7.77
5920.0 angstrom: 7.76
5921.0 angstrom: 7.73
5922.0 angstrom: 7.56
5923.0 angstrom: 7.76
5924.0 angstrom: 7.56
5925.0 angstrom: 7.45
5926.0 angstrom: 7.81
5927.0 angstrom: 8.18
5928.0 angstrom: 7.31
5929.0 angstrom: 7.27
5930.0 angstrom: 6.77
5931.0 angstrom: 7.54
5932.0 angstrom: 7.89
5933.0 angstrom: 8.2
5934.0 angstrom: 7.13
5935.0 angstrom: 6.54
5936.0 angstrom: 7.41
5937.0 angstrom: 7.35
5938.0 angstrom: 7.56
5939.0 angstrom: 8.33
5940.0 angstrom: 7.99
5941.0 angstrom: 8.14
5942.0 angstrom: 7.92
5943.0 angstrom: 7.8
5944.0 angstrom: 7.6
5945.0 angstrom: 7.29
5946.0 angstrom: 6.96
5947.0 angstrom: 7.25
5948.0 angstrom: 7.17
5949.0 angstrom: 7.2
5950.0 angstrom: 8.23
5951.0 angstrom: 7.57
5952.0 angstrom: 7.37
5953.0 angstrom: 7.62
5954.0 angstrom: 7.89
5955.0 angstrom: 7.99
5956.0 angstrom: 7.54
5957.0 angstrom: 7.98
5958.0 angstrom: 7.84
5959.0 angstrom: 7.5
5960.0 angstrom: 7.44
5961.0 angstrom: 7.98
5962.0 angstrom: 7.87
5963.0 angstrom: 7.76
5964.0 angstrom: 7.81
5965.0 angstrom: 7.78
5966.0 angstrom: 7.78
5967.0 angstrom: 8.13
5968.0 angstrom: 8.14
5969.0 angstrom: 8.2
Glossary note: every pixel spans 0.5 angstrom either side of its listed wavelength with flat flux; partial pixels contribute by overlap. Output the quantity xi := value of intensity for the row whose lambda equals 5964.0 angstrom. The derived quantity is 7.81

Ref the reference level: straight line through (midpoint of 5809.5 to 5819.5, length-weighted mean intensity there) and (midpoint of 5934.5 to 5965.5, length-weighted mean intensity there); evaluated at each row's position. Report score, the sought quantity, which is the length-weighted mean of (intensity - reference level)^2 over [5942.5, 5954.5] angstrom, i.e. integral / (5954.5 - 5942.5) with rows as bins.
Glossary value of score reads 0.14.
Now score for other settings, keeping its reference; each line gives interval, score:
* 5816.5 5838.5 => 0.15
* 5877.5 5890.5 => 0.89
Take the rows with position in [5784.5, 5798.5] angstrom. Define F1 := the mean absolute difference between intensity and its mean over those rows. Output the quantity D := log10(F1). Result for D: -0.48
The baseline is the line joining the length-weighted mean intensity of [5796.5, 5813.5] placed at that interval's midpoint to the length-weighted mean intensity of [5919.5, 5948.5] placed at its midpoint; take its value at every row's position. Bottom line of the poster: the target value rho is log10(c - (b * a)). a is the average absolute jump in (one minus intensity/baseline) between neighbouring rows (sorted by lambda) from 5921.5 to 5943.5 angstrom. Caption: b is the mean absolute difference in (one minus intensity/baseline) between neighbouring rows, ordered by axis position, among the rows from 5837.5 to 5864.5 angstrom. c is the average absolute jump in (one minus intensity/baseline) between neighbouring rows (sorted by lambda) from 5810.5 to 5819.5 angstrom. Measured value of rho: -1.57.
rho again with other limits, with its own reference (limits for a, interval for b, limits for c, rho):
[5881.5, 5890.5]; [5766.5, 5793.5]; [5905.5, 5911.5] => -1.18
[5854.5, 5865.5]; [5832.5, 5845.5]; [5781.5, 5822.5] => -1.38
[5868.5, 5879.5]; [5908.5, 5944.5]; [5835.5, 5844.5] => -1.38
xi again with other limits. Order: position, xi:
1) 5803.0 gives 7.46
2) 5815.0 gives 8.06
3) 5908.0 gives 7.67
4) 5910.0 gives 7.57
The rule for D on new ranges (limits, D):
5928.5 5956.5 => -0.45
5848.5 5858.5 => -0.52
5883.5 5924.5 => -0.36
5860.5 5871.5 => -0.30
